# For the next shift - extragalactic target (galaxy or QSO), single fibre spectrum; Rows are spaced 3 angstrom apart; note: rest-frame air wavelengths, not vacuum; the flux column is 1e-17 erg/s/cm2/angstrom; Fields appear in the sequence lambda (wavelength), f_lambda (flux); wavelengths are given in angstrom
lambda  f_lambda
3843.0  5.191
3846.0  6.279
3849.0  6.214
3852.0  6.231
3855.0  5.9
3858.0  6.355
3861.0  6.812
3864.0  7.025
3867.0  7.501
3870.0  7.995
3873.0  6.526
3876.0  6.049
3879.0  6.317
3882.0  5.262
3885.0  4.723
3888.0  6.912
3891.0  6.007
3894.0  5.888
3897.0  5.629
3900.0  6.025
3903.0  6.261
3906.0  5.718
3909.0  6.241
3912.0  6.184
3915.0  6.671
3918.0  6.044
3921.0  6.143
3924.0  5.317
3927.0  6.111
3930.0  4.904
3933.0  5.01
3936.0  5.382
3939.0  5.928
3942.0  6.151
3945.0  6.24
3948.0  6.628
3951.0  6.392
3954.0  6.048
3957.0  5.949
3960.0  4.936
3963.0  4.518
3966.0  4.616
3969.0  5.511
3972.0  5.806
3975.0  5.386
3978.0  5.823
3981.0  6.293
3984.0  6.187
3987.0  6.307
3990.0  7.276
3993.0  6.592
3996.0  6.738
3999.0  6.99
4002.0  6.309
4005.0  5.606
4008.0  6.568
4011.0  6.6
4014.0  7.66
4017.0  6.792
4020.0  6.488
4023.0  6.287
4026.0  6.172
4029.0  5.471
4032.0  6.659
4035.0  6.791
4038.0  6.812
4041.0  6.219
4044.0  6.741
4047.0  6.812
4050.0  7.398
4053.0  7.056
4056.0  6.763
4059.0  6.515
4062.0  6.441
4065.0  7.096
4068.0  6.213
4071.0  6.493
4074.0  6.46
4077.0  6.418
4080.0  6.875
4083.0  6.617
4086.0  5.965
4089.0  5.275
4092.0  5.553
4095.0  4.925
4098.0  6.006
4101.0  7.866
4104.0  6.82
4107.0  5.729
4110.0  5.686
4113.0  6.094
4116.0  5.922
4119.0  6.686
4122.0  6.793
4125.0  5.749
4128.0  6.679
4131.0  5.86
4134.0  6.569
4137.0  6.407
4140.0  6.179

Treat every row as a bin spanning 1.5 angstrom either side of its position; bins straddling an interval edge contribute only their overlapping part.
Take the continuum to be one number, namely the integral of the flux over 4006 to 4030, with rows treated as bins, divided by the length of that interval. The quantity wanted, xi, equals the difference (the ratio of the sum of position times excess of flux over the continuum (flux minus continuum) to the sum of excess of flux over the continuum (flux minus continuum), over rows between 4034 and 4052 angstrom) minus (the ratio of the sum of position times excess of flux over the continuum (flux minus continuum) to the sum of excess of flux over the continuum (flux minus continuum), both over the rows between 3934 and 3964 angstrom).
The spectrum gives 92.5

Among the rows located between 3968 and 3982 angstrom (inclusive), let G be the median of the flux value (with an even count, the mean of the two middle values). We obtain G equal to 5.8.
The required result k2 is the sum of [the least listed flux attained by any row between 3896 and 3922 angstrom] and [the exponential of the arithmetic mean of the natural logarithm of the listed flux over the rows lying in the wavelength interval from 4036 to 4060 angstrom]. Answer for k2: 12.4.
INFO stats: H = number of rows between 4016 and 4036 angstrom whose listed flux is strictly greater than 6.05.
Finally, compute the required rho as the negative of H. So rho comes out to -6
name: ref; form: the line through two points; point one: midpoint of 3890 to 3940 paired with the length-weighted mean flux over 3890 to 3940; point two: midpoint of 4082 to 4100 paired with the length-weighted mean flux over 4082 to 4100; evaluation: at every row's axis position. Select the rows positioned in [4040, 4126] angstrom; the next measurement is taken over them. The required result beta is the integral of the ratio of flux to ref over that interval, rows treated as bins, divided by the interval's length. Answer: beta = 1.11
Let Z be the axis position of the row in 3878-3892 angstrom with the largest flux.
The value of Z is 3888.0 angstrom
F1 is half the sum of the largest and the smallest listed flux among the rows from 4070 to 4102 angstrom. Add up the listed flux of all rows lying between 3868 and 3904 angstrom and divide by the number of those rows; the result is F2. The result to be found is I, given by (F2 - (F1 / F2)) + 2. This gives 7.1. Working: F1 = 6.4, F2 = 6.1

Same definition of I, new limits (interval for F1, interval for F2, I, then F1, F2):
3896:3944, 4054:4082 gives 7.7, 5.8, 6.6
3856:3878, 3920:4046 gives 7.0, 7.0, 6.1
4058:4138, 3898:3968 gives 6.7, 6.4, 5.8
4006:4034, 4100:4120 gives 7.4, 6.6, 6.4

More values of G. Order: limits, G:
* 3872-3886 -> 6.0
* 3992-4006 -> 6.6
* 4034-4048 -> 6.8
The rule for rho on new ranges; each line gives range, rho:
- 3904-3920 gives -3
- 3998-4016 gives -5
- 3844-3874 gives -9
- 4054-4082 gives -9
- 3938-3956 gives -4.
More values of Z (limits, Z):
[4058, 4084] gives 4065.0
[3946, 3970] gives 3948.0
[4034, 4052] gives 4050.0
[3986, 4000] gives 3990.0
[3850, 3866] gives 3864.0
